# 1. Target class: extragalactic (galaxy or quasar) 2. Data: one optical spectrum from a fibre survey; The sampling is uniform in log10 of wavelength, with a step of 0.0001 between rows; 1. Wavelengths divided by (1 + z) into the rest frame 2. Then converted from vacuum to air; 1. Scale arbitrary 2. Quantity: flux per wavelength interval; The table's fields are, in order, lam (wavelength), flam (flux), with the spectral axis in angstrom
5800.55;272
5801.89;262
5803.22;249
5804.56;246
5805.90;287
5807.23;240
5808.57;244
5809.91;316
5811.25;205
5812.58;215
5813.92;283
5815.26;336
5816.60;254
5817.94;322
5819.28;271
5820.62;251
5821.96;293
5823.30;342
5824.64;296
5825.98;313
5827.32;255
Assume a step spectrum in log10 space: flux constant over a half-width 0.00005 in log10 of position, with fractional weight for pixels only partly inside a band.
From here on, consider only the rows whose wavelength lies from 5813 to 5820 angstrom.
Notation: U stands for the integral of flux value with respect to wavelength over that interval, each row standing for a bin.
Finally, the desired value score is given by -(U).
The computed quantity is -2030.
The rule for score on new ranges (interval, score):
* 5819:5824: -1454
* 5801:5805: -1015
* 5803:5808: -1279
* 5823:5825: -637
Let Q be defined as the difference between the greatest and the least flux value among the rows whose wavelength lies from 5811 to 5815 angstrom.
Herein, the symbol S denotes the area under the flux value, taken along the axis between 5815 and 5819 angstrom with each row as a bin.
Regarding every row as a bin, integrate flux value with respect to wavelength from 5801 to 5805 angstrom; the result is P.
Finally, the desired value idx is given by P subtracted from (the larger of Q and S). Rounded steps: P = 1015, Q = 78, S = 1190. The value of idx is 175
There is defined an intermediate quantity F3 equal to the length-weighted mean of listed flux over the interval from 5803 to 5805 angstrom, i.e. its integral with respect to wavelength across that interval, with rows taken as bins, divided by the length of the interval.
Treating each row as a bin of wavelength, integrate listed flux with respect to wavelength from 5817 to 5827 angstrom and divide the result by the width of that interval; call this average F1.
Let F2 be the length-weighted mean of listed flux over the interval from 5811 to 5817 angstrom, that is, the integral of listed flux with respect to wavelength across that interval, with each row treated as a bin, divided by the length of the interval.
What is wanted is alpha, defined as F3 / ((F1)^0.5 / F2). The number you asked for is 3773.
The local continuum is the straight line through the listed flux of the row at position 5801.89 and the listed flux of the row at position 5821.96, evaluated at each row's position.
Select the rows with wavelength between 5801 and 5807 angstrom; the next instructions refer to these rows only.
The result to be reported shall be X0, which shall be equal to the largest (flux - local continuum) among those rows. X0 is 19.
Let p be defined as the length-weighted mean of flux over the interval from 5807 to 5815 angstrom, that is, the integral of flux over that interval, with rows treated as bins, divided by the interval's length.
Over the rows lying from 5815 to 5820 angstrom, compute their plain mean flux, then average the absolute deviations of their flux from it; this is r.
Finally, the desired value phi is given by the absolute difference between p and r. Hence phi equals 222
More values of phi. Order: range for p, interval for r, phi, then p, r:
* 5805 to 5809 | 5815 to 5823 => 228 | 257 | 29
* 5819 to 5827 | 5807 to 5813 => 265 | 294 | 29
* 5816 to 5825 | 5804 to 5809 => 274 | 290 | 16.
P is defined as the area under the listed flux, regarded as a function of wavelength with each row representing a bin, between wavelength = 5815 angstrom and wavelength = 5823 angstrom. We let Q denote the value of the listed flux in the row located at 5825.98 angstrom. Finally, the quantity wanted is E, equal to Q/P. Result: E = 0.136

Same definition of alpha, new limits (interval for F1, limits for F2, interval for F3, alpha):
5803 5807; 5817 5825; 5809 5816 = 4932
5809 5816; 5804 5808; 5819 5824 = 4562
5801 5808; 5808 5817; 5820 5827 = 4920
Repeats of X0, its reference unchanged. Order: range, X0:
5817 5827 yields 47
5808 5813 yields 42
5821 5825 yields 47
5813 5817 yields 53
